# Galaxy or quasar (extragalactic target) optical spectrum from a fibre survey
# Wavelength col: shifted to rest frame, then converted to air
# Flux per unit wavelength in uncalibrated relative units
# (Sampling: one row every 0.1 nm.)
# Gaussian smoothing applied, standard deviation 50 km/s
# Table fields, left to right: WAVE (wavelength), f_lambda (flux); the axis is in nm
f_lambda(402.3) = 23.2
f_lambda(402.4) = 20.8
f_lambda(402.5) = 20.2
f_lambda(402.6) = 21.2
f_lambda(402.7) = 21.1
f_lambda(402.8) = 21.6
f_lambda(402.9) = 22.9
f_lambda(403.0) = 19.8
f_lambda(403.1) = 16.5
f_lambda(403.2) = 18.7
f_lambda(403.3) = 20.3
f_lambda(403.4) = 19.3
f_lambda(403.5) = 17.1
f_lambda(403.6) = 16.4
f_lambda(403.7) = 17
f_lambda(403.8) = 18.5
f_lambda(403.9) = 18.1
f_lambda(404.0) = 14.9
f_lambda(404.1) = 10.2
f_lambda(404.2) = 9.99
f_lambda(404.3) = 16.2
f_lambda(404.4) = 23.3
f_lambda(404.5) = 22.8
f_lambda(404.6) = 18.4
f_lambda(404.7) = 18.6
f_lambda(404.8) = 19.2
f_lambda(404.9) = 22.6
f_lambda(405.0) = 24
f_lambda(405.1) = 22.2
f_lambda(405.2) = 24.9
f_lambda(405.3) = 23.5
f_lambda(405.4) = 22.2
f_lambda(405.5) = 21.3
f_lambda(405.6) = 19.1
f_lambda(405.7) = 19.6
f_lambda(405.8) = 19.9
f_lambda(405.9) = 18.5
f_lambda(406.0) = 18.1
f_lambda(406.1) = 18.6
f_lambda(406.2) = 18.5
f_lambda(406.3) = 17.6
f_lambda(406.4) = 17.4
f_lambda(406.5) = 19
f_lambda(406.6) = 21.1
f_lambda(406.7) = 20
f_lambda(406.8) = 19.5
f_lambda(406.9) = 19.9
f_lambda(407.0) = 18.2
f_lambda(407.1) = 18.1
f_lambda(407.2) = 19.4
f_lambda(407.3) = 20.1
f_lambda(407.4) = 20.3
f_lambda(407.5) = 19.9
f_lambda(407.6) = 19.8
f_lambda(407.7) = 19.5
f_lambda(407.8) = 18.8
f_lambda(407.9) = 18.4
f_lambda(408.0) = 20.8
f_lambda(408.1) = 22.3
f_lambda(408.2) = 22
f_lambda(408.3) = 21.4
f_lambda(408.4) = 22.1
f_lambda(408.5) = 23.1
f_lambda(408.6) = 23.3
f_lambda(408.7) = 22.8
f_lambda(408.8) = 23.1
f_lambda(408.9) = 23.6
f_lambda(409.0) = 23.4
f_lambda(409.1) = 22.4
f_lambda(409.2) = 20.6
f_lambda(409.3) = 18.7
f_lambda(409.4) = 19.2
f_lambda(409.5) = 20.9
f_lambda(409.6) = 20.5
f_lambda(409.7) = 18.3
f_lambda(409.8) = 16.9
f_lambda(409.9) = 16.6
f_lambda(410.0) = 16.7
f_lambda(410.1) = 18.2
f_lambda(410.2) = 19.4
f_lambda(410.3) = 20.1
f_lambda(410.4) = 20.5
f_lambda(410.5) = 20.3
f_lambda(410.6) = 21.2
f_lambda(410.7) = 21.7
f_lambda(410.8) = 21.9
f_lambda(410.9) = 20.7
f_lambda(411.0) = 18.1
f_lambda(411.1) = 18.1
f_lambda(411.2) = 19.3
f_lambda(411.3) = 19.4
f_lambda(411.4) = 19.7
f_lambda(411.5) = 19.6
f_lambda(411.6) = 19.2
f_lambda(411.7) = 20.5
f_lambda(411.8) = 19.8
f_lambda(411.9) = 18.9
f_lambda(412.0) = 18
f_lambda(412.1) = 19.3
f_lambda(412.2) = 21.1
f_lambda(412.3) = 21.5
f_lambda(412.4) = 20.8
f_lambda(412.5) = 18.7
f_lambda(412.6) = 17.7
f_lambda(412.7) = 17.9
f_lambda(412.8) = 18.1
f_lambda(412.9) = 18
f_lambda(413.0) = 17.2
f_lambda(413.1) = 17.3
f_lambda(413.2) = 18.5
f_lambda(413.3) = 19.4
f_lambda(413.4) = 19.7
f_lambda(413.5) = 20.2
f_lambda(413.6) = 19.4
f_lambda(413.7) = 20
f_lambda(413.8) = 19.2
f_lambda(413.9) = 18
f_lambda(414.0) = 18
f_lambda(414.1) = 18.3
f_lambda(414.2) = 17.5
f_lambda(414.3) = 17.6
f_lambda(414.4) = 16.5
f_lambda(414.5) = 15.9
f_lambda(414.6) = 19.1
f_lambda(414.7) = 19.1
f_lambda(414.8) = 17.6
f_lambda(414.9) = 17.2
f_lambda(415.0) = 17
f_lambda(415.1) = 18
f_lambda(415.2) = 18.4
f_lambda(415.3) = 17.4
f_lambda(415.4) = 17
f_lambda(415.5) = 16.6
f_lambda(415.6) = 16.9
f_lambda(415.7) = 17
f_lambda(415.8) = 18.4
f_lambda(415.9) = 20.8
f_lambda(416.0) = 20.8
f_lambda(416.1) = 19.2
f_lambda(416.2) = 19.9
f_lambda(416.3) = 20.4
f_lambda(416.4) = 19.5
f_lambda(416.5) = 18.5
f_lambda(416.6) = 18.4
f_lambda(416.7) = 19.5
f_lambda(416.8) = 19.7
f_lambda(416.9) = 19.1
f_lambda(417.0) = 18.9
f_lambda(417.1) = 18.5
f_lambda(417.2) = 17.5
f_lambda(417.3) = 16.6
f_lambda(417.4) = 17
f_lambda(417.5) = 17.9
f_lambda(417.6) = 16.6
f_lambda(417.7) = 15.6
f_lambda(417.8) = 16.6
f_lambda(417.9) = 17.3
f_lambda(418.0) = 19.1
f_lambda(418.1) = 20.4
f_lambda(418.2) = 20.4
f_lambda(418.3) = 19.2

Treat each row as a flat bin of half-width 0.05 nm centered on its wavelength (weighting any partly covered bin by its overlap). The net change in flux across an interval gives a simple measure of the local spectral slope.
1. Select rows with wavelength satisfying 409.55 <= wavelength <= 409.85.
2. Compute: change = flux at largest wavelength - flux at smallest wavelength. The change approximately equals -4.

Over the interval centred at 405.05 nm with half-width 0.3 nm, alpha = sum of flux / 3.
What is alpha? 45.5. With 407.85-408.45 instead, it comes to 42.3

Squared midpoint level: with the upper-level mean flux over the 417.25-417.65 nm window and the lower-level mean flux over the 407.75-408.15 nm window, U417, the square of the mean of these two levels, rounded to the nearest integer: 344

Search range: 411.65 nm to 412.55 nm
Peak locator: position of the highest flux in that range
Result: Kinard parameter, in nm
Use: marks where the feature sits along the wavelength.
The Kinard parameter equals 412.3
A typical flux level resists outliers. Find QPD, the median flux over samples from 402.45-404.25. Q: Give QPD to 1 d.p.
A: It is 18.6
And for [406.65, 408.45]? 19.9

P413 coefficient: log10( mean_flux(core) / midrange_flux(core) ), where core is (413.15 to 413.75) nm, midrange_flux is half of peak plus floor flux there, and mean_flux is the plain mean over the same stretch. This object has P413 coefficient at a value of 0.004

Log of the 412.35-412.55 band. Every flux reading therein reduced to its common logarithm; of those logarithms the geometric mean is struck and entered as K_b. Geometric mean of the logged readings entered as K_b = 1.29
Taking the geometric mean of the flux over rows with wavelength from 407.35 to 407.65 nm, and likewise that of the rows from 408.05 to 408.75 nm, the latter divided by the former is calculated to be 1.12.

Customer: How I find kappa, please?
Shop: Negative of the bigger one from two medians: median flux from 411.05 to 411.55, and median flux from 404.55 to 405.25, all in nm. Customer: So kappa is -22.2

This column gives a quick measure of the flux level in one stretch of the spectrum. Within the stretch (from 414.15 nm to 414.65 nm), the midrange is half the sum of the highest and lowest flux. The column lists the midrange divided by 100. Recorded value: 0.175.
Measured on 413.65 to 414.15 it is 0.190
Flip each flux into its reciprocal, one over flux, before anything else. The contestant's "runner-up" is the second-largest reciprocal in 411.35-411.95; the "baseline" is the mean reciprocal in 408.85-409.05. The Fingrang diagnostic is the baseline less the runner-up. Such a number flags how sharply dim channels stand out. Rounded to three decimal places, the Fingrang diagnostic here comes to -0.010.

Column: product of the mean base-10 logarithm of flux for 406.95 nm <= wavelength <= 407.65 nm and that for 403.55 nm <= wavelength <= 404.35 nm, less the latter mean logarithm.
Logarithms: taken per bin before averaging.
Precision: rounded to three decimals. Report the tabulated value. 0.336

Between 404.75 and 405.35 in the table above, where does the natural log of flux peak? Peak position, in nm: 405.2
